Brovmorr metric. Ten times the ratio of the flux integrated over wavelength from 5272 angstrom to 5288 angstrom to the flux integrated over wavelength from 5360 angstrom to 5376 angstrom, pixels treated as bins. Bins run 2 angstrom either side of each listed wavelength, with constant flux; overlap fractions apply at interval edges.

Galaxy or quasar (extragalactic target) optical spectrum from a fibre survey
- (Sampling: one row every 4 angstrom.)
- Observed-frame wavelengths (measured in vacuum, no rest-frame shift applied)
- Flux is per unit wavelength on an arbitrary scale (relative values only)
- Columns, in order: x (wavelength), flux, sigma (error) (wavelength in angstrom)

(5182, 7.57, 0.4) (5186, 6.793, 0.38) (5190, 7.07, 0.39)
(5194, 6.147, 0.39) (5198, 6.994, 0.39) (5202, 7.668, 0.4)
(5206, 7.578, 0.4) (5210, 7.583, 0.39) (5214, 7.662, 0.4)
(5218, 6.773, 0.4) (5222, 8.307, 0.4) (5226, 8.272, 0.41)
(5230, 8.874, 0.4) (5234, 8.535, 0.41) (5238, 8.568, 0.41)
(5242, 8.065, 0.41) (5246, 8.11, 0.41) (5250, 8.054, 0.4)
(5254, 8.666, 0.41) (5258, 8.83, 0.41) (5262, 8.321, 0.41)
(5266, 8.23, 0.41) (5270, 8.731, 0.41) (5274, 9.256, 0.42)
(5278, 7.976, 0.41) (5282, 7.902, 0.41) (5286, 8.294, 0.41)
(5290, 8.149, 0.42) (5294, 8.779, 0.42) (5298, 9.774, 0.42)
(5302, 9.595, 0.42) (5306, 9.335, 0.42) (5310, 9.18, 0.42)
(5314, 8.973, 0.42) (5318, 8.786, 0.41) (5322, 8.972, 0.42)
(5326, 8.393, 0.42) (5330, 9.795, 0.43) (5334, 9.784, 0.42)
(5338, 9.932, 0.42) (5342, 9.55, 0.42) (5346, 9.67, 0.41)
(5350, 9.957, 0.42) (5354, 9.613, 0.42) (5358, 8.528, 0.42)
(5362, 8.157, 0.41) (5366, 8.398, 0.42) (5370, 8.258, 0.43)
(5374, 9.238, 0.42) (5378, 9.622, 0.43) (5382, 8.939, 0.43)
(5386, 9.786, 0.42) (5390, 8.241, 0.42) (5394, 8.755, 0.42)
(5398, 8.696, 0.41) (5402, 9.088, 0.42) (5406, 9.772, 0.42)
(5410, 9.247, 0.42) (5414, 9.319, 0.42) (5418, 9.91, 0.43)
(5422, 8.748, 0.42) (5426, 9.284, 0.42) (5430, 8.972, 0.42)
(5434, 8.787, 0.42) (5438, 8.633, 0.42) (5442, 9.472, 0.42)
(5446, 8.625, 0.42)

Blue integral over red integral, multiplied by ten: 9.82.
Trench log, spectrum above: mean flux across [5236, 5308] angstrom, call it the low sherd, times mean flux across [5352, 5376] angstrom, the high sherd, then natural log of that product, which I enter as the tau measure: 4.31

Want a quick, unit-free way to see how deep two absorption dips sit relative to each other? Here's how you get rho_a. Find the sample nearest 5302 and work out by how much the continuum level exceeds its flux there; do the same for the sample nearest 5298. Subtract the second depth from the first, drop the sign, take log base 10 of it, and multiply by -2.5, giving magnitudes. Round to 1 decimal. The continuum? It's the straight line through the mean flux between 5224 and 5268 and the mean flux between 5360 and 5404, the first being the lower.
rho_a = 1.8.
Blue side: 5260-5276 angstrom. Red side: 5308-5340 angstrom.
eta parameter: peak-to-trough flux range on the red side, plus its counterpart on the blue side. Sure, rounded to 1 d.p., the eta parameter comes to 2.6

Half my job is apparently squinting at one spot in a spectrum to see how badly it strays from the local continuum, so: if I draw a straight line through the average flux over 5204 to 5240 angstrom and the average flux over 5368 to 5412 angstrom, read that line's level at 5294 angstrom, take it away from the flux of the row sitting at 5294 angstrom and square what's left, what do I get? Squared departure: 0.10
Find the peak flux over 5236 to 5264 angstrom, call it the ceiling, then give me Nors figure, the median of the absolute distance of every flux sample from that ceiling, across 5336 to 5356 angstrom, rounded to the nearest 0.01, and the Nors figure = 0.84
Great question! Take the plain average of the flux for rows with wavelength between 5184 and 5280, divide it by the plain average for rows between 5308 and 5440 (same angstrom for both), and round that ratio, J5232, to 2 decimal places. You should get 0.87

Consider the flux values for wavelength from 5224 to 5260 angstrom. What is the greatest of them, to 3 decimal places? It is 8.874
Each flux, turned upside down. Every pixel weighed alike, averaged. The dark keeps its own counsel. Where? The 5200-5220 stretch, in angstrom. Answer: 0.134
